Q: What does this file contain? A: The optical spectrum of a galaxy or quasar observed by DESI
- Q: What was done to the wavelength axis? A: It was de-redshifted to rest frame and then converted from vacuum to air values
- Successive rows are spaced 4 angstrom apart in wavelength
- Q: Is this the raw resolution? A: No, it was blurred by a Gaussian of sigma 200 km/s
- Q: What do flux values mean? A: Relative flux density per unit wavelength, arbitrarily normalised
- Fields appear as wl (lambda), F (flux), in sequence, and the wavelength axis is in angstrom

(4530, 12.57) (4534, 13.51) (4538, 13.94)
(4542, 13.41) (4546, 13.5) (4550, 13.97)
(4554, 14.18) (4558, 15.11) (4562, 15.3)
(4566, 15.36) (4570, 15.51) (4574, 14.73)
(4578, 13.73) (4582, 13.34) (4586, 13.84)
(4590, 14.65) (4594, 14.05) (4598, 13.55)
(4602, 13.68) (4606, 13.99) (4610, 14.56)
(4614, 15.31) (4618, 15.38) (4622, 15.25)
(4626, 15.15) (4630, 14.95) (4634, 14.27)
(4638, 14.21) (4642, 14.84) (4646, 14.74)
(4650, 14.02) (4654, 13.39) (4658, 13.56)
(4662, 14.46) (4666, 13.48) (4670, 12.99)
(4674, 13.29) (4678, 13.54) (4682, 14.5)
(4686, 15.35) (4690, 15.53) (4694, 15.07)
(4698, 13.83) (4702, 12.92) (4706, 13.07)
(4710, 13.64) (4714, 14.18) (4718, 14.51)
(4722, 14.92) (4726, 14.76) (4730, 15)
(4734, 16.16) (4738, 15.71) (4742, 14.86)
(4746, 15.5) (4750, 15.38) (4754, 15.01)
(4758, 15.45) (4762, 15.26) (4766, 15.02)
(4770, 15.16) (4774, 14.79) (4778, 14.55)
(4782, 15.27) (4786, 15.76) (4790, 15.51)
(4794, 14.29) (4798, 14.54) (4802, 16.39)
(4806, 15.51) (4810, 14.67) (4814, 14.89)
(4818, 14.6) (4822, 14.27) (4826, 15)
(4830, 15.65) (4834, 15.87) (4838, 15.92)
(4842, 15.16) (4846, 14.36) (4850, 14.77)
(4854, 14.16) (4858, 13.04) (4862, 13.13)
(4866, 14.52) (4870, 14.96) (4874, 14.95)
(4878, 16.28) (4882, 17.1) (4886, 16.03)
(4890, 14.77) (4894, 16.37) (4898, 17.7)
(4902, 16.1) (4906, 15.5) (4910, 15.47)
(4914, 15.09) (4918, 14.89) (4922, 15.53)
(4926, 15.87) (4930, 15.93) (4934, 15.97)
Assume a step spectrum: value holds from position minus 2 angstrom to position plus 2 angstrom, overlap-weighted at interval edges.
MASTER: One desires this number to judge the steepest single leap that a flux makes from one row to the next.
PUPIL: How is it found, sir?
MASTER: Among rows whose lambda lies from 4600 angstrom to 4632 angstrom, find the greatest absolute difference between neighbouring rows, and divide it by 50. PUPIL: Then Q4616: 0.015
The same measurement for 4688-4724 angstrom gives 0.025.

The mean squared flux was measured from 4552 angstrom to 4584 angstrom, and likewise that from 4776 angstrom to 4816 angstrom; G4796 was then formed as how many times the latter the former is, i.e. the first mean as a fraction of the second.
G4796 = 0.94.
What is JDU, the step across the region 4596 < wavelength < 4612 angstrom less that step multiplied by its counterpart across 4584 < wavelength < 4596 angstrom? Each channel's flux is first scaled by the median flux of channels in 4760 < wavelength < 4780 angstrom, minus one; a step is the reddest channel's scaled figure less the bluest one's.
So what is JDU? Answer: 0.066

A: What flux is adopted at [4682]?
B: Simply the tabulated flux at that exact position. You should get 14.5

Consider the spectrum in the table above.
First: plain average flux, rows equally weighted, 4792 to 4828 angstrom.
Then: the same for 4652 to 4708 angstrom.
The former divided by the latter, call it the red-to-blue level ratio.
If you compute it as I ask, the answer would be 1.07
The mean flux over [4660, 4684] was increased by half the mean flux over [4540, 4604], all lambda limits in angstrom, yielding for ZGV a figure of 20.8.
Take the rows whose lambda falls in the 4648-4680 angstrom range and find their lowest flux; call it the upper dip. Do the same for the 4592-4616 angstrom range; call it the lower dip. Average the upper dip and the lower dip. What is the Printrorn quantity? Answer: 13.27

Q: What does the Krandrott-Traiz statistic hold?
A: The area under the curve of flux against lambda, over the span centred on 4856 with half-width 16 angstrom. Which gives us 456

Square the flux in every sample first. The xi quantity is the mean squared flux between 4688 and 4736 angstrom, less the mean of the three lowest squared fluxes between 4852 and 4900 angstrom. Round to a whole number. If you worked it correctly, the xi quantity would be 29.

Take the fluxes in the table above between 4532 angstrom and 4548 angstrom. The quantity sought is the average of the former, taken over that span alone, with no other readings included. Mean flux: 13.6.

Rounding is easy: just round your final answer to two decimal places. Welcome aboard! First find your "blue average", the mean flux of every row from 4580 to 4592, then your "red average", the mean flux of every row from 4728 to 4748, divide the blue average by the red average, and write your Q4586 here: 0.90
